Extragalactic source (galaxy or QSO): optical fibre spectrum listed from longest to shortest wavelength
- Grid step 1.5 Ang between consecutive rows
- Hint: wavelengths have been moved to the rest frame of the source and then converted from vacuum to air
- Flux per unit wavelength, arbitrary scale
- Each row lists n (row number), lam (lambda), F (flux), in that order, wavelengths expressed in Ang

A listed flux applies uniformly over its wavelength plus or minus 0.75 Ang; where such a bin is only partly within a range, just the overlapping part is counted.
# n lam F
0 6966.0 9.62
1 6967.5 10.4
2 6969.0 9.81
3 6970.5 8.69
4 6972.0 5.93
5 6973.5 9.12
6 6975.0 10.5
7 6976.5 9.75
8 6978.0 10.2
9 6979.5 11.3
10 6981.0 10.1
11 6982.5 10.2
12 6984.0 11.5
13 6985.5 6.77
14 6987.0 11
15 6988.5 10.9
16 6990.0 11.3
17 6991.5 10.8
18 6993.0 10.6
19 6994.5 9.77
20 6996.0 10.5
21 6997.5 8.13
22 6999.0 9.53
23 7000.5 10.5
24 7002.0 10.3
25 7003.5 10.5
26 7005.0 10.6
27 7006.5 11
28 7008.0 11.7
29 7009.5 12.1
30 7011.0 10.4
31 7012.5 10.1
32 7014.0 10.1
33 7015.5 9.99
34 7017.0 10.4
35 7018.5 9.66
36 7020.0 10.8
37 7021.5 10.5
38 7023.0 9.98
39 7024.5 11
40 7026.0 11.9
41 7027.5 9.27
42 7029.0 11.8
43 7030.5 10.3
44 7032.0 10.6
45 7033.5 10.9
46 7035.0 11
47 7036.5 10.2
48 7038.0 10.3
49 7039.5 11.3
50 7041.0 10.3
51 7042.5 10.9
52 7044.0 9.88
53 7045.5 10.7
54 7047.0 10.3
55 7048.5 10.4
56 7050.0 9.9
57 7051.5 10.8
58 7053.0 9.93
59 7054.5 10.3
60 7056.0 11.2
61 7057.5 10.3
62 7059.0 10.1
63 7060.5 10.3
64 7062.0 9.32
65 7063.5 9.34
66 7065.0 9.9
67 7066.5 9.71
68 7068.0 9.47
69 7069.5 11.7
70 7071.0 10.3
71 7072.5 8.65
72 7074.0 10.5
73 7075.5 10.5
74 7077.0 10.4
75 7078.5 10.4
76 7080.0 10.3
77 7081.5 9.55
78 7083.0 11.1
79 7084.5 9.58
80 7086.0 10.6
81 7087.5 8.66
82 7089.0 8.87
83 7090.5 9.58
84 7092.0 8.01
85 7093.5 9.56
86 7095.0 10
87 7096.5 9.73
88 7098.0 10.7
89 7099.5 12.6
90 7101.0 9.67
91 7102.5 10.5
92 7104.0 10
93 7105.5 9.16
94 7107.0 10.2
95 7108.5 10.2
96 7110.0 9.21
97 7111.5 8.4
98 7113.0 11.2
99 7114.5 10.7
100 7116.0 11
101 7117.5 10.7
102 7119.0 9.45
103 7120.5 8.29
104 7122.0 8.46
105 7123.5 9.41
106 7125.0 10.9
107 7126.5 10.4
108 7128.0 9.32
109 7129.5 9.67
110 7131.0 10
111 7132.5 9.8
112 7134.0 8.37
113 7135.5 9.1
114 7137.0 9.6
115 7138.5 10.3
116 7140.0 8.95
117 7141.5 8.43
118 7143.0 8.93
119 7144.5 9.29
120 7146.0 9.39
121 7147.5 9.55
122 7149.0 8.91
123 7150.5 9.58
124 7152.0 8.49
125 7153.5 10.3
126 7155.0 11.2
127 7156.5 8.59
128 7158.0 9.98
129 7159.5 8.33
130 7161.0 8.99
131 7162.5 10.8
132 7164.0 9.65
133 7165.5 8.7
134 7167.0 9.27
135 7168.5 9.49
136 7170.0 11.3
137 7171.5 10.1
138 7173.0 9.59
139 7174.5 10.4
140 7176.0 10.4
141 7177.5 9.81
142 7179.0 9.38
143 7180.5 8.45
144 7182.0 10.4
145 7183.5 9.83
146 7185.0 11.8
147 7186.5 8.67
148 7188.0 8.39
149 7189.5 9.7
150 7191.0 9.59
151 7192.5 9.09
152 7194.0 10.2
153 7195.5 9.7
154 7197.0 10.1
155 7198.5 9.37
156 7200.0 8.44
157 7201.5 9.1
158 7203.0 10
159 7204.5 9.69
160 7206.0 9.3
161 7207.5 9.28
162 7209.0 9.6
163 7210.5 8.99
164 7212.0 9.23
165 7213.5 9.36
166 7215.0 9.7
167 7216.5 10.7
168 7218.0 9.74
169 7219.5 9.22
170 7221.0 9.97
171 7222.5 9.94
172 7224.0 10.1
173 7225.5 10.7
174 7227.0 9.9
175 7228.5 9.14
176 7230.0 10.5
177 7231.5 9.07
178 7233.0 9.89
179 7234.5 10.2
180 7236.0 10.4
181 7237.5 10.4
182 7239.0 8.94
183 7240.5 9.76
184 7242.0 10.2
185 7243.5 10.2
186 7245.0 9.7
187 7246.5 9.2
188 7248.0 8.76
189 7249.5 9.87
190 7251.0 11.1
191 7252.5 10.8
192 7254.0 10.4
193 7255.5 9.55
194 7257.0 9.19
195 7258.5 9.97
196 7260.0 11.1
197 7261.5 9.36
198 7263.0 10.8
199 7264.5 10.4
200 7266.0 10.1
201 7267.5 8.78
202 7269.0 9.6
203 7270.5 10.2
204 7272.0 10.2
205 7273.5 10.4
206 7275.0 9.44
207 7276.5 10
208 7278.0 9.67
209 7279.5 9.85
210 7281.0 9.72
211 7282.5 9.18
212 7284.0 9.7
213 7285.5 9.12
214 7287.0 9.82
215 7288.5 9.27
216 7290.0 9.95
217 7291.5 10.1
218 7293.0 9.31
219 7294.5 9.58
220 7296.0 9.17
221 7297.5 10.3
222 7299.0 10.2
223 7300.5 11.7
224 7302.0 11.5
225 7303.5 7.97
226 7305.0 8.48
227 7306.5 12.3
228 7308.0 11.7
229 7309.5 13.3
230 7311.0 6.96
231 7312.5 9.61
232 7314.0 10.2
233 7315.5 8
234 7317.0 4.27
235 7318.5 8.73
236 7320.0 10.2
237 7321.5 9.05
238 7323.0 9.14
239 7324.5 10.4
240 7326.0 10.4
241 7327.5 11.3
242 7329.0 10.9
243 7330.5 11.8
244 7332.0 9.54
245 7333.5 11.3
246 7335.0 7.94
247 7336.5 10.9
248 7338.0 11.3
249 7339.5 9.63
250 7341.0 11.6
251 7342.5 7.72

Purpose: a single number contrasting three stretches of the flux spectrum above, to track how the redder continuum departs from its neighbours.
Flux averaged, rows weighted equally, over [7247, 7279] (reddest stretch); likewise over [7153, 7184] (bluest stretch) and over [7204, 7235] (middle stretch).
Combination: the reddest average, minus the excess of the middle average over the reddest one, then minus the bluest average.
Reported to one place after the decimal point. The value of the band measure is 0.5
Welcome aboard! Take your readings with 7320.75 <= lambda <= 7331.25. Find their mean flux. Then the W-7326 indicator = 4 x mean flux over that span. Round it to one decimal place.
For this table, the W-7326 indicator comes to 41.7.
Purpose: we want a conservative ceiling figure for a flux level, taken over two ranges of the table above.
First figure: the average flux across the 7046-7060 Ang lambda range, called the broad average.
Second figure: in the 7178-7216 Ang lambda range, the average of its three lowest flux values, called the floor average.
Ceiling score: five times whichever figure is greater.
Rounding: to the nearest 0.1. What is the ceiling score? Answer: 51.8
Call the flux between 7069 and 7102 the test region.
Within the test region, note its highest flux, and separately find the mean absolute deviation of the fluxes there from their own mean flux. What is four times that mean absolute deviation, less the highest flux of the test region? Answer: -9.5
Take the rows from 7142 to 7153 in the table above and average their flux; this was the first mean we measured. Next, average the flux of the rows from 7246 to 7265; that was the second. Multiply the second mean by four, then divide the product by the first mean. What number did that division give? 4.38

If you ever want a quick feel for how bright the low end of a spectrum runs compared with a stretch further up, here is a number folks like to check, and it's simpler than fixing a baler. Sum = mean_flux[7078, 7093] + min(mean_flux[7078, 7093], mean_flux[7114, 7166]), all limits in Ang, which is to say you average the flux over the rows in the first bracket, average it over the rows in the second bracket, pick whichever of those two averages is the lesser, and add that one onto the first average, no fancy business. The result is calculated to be 19.2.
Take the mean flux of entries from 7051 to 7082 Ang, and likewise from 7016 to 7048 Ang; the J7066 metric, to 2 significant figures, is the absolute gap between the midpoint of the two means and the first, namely 0.21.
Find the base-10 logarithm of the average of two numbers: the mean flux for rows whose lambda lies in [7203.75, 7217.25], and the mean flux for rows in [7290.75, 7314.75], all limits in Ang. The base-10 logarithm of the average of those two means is 0.99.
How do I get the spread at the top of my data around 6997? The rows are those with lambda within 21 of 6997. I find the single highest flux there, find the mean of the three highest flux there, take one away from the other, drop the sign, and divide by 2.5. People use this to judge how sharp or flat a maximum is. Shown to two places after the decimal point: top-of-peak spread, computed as 0.13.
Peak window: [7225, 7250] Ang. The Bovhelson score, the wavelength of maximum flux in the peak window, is 7225.5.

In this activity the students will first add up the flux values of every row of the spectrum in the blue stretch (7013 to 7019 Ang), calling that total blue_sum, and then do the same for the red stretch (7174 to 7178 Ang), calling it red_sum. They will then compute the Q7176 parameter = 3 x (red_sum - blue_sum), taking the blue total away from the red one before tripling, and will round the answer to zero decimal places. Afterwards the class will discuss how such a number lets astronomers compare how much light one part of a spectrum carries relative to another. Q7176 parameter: -29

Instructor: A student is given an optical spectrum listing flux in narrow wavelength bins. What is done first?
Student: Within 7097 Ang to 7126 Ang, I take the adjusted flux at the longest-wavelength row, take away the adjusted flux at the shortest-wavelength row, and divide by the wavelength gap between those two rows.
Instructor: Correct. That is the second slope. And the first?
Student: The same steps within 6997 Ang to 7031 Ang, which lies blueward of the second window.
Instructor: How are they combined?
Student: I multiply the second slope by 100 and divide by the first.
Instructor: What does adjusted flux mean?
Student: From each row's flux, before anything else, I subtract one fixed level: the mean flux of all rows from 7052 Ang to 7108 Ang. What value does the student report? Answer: 11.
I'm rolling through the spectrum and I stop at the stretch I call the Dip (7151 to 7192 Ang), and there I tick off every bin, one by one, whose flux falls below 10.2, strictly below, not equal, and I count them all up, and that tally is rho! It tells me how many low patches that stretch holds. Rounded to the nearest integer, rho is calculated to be 19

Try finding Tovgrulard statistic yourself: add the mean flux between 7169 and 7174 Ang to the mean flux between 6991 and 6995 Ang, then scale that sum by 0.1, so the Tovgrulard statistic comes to 2.07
